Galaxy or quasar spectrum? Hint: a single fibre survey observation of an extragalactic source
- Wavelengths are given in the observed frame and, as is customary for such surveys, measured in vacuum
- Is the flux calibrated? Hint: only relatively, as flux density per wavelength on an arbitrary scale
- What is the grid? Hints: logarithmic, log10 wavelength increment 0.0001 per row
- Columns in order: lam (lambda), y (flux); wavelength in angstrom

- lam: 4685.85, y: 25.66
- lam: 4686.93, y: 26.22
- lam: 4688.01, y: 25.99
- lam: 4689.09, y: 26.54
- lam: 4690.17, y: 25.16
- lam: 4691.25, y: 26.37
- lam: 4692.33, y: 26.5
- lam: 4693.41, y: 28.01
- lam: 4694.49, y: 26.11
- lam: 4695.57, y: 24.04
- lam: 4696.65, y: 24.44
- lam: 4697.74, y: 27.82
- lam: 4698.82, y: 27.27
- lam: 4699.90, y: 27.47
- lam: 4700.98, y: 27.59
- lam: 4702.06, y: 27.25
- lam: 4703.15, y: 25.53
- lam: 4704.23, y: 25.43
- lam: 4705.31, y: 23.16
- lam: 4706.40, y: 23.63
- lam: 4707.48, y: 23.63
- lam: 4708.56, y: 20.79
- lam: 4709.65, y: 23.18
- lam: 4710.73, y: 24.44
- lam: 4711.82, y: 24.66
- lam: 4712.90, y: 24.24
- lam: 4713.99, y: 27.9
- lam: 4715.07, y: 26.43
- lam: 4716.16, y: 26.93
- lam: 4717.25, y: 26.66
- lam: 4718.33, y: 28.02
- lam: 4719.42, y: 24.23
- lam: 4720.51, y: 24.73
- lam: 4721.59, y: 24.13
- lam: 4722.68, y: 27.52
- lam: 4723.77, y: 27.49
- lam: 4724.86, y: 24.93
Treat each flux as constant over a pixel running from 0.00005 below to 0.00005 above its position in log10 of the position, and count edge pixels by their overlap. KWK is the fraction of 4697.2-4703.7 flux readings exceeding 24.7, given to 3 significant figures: 1.00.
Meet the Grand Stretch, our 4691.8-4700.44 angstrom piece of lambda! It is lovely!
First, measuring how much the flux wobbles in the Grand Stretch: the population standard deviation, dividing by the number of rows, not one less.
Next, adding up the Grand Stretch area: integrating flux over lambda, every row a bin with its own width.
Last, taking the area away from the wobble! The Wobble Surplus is -227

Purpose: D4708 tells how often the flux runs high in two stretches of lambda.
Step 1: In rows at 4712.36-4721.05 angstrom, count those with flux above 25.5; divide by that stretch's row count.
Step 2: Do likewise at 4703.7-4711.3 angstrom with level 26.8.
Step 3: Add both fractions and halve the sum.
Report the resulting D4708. 0.31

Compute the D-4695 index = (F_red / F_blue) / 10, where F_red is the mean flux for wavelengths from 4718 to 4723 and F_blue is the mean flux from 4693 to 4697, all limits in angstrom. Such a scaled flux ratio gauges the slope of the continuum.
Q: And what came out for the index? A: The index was 0.100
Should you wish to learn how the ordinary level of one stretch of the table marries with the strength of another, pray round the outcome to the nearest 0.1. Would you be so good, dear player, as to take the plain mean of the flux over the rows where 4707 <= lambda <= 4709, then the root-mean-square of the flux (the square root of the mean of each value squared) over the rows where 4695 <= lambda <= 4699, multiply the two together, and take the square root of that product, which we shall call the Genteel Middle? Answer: 24.0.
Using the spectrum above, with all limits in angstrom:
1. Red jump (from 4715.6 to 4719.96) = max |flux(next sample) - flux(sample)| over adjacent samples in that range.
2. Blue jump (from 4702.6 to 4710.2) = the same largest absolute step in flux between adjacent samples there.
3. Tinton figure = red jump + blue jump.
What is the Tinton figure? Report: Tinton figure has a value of 6.6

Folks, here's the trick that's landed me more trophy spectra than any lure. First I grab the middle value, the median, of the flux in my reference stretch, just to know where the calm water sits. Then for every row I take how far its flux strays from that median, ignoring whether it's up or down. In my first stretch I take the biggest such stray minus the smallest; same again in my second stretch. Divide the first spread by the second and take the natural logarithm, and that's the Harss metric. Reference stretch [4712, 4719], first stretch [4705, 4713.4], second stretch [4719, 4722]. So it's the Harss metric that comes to 1.9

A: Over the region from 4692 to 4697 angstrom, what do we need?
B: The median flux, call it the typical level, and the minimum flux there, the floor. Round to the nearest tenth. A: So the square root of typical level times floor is 25.1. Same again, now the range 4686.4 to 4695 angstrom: 25.7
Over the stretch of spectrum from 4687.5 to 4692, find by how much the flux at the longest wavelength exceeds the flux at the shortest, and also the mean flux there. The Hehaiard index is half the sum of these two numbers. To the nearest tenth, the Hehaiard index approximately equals 13.2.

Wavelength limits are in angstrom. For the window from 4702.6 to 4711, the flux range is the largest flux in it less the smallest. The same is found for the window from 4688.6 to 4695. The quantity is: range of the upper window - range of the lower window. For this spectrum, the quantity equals 1.9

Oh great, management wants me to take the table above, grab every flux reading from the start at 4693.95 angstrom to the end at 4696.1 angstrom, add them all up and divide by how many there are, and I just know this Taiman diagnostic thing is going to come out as 25.1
